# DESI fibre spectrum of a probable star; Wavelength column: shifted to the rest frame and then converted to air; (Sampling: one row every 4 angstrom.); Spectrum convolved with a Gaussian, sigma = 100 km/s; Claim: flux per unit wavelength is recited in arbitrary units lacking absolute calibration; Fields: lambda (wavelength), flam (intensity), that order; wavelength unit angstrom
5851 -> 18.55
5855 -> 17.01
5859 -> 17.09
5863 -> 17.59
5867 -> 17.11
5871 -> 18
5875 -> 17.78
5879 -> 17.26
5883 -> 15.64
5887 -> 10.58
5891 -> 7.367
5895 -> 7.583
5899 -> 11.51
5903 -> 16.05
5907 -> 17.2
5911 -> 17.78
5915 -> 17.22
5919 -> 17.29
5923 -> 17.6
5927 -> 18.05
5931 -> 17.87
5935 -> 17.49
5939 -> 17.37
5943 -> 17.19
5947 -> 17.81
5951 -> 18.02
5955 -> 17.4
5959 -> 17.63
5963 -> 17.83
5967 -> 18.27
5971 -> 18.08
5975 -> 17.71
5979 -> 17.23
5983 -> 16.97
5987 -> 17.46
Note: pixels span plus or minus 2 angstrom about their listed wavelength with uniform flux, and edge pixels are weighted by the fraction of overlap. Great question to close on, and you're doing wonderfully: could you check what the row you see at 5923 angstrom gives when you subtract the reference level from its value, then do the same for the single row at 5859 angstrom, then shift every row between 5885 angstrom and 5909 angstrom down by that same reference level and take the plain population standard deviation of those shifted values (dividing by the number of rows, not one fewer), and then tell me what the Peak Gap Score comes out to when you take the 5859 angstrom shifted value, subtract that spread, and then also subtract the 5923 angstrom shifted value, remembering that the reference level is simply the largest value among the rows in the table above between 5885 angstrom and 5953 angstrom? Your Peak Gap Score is -4.3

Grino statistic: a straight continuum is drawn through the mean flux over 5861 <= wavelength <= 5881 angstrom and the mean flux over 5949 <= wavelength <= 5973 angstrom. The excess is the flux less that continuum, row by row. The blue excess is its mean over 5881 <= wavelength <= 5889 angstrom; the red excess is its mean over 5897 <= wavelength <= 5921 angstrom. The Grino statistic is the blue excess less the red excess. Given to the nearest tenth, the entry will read -3.0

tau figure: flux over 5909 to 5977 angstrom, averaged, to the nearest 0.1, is 17.7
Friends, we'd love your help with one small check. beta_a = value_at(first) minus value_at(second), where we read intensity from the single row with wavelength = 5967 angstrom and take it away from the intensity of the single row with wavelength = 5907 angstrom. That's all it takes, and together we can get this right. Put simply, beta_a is -1.1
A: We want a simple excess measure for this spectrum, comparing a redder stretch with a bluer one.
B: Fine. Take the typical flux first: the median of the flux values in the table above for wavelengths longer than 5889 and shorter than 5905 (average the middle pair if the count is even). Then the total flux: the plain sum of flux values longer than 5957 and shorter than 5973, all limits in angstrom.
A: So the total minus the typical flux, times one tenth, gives 6.23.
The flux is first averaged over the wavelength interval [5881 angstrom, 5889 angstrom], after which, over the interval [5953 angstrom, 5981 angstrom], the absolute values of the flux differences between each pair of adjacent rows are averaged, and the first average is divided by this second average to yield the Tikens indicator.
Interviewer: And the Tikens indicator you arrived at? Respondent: 41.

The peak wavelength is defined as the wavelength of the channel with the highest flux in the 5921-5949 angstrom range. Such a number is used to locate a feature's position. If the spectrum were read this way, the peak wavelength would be 5927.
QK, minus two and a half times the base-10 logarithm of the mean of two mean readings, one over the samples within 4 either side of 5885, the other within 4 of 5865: -2.96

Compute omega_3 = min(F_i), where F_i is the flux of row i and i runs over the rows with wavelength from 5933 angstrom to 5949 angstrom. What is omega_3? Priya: 17.19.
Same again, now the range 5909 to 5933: 17.22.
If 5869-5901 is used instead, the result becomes 7.367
